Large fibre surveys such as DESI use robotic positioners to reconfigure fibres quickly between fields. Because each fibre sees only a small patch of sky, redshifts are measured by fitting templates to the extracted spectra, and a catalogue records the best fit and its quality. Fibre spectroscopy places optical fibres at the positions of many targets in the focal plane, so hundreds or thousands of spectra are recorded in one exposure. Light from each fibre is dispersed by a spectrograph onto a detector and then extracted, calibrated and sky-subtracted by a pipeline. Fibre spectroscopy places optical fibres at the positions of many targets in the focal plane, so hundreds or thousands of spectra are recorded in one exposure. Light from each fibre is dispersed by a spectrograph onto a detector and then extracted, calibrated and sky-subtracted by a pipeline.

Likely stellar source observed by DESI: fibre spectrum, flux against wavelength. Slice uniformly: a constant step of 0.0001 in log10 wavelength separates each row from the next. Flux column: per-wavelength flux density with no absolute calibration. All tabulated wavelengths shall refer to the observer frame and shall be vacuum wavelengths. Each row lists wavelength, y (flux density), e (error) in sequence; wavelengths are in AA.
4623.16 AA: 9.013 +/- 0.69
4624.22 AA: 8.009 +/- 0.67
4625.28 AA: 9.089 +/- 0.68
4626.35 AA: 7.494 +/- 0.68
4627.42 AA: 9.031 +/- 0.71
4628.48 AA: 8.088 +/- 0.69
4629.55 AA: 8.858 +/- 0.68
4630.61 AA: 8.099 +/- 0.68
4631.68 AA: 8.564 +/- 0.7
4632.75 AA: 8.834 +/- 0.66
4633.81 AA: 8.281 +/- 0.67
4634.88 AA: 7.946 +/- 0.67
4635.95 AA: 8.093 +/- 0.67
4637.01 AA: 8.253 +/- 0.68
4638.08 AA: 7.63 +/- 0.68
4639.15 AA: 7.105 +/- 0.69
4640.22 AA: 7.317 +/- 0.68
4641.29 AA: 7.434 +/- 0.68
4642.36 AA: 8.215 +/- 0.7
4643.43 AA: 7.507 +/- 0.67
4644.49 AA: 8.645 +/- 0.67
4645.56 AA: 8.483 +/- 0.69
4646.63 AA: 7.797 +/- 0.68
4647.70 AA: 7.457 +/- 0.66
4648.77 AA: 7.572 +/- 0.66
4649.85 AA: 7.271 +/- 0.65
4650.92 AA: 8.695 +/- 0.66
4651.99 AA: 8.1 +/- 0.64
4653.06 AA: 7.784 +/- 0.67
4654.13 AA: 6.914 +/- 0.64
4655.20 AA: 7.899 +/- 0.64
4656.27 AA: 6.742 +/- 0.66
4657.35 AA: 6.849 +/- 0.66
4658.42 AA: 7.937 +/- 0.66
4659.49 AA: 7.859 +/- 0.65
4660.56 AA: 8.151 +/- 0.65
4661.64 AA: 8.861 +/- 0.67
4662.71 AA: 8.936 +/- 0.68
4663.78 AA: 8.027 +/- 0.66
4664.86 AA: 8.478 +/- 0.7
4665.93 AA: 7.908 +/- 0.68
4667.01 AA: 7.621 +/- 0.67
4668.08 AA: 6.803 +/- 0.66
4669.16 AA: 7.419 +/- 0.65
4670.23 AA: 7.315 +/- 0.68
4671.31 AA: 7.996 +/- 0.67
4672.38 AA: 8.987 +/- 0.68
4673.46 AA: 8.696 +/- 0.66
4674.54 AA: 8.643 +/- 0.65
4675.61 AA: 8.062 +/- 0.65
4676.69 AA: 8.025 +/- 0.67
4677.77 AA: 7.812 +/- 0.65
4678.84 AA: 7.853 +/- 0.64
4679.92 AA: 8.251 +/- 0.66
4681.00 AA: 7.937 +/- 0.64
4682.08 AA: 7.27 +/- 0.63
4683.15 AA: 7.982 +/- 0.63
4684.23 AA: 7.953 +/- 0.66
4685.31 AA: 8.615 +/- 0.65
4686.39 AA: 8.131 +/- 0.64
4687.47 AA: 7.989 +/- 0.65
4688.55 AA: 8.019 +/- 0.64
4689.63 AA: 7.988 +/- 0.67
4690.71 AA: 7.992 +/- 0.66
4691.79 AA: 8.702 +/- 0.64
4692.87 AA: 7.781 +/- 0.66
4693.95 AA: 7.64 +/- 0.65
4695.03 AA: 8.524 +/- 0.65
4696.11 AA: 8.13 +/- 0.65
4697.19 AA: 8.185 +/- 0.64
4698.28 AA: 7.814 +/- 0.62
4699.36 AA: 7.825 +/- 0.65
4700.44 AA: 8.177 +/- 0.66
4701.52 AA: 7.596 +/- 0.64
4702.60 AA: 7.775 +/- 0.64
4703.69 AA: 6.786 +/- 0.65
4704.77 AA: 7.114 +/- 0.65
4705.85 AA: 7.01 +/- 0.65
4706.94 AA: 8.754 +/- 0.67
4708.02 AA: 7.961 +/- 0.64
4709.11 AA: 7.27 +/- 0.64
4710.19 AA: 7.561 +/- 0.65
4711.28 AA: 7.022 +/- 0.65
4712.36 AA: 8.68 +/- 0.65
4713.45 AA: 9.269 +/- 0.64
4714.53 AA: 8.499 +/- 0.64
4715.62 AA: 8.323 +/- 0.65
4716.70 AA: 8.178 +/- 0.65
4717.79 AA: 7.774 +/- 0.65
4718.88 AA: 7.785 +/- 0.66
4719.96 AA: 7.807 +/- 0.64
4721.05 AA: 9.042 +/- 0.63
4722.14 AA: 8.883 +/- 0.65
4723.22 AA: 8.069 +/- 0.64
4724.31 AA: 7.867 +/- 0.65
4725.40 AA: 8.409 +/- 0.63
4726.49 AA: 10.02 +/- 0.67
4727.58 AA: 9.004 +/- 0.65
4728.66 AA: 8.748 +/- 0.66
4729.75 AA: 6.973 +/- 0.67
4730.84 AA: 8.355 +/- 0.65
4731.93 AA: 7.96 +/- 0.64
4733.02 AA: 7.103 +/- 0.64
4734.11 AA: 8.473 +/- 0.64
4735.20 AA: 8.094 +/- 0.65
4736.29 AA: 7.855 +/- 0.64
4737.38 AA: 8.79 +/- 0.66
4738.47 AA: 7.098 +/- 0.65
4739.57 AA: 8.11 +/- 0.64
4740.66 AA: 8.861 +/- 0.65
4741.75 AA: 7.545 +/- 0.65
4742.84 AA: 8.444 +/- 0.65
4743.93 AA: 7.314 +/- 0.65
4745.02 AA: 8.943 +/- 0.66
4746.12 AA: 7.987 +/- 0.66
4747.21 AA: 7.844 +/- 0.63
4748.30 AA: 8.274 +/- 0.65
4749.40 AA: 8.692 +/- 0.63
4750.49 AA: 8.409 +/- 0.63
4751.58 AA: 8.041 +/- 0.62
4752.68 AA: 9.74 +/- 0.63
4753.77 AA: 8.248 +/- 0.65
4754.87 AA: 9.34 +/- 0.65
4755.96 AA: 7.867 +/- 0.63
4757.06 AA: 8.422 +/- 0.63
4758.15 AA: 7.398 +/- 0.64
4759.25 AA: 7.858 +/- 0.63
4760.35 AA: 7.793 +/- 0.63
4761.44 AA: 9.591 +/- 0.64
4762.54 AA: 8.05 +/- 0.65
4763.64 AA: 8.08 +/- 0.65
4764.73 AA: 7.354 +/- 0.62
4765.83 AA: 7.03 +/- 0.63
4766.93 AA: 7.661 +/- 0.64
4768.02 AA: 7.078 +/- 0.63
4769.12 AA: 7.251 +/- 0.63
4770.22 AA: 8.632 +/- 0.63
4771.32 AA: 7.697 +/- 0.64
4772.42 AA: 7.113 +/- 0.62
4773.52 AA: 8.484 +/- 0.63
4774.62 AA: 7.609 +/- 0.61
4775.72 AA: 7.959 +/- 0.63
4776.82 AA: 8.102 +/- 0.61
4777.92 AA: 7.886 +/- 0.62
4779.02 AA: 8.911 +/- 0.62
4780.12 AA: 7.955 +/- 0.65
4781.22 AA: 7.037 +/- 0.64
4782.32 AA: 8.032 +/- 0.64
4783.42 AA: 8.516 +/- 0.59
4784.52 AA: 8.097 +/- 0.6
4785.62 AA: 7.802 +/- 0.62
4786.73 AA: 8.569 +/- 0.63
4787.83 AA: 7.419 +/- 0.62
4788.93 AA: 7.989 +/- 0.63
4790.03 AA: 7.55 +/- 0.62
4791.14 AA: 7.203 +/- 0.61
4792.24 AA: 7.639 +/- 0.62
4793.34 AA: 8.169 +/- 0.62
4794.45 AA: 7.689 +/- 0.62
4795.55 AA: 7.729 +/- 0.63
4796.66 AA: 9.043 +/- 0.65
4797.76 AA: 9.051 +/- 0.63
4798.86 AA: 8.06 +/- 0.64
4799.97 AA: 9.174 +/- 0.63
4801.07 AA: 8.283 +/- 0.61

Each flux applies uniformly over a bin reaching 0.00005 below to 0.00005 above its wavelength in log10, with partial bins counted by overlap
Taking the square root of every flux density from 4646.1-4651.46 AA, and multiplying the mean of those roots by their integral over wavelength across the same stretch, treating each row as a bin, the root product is 41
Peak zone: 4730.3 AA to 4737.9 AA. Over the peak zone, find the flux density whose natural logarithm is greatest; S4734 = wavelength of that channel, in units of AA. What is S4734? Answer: 4737.38 AA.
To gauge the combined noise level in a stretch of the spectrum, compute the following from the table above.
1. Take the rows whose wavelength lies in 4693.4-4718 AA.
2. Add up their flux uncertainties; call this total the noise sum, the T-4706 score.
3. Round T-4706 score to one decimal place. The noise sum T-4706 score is 14.9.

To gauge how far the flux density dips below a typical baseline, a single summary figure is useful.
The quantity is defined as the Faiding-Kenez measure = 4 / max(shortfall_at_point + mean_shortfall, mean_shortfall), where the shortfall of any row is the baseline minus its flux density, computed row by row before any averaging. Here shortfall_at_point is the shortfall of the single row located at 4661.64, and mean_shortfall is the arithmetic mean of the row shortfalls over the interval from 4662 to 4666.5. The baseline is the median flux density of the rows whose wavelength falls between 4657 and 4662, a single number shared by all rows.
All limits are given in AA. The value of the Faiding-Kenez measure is -10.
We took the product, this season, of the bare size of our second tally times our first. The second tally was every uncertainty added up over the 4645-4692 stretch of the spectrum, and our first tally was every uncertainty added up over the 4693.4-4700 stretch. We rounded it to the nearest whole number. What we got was 112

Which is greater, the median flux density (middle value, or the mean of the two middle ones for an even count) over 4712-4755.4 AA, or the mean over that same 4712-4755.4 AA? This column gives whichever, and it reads 8.32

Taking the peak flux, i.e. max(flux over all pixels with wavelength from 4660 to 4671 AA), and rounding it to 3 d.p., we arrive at 8.936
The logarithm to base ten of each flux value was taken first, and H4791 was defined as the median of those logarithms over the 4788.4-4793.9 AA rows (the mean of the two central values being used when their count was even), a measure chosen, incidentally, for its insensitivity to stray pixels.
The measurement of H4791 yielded 0.883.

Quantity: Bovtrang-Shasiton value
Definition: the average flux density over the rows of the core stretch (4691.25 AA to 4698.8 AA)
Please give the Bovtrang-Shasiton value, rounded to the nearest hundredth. 8.11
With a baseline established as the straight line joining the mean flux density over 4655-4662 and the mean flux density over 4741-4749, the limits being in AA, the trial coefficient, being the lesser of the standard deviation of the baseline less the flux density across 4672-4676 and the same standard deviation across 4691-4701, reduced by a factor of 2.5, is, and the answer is 0.14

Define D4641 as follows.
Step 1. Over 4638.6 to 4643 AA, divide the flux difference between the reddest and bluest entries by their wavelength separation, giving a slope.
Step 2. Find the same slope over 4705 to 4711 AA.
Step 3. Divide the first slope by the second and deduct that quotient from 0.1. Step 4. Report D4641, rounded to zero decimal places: -3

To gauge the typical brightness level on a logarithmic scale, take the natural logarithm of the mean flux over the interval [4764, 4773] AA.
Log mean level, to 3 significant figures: 2.01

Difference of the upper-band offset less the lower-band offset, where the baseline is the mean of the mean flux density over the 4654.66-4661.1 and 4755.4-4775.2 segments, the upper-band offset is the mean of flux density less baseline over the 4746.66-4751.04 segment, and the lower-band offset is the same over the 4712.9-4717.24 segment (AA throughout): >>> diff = -0.3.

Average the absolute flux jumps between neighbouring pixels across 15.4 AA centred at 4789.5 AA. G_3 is 0.56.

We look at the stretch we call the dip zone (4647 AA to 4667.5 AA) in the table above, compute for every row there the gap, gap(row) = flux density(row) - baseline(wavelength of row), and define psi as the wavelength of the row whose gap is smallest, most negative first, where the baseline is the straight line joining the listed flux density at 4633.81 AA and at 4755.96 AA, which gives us 4656.27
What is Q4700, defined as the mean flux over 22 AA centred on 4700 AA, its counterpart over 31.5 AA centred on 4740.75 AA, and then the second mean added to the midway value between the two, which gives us 16.4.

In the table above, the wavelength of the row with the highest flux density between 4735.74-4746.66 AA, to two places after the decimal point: 4745.02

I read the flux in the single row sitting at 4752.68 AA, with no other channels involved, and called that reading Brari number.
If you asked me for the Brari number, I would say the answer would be 9.74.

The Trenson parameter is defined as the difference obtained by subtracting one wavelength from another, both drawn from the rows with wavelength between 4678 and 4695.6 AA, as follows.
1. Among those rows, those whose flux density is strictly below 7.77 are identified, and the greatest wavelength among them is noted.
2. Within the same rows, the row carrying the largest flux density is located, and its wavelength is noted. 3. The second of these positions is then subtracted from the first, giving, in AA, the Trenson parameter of 2.2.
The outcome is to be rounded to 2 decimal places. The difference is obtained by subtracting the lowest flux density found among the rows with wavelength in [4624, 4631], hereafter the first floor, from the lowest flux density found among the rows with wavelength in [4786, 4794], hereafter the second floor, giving -0.29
